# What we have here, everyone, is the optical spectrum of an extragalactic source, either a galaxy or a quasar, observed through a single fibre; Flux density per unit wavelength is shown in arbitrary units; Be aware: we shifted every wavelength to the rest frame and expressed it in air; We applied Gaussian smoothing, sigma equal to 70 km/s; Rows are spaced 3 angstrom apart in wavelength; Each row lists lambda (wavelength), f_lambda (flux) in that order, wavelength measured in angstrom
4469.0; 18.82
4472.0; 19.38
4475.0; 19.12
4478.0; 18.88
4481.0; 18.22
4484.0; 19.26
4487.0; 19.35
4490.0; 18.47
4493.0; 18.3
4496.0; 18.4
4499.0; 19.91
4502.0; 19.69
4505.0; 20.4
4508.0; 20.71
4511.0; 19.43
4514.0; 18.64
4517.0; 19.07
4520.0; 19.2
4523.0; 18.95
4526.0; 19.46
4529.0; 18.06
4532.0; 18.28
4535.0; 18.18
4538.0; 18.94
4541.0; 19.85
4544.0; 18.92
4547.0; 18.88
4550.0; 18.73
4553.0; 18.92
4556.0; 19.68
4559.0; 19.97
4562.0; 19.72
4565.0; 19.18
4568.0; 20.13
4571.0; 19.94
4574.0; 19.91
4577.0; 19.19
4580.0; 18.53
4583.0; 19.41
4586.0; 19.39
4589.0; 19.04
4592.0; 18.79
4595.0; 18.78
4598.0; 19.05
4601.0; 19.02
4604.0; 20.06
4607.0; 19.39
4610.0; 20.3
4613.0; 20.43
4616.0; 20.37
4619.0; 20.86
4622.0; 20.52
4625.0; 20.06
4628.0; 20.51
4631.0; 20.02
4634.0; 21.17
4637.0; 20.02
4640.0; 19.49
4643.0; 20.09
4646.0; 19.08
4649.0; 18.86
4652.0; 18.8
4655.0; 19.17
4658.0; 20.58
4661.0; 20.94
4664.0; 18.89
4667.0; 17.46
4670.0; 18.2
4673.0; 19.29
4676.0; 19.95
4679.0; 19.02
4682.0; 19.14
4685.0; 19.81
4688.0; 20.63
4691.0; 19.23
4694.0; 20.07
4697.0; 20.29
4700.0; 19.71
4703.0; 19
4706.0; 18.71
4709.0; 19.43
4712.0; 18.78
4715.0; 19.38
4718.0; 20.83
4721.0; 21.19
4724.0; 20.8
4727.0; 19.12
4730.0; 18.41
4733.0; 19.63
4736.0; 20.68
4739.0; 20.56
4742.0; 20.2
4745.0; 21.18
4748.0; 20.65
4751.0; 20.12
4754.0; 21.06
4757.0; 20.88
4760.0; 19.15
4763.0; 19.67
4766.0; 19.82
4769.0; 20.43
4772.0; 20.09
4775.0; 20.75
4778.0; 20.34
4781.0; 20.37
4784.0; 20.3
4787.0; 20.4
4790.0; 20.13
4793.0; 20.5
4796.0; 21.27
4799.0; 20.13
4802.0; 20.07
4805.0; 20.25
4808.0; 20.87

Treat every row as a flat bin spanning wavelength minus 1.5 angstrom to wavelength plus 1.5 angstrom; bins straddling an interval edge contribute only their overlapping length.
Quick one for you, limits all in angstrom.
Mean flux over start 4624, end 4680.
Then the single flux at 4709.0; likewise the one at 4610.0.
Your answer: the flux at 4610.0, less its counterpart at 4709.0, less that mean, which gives -18.7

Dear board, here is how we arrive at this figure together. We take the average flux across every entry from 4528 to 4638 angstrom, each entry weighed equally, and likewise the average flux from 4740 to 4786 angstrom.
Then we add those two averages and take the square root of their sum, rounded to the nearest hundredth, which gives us 6.31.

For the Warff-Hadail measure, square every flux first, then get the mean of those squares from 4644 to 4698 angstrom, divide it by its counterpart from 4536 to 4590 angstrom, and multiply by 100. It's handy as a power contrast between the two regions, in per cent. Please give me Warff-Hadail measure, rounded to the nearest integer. 101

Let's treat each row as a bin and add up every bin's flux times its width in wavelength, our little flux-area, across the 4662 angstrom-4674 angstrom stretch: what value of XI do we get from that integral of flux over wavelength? 222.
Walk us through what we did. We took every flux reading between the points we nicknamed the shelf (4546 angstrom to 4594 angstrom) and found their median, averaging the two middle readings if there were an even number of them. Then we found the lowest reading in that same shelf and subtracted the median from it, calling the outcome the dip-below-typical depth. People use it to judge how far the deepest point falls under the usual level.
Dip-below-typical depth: -0.76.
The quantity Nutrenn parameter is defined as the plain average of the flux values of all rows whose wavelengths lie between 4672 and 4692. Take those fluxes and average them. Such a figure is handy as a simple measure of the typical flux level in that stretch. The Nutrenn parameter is 19.6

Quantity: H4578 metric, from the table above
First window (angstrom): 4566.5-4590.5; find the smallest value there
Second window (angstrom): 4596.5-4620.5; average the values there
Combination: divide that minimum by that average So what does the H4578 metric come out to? 0.93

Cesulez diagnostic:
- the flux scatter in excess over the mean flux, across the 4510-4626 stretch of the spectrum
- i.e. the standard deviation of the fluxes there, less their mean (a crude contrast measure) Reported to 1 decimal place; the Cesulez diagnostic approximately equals -18.7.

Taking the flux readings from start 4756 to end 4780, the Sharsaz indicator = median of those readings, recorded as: 20.2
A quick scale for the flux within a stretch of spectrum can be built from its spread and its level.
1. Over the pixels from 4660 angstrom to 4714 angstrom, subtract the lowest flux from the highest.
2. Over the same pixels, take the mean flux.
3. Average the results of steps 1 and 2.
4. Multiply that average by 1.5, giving 17.1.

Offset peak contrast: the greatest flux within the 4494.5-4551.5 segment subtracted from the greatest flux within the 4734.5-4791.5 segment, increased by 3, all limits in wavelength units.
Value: 3.5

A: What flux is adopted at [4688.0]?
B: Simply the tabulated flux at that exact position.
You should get 20.63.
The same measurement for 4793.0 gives 20.5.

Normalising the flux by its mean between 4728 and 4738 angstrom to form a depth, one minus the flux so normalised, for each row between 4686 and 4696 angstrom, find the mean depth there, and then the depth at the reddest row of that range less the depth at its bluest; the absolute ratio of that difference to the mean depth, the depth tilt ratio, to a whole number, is 1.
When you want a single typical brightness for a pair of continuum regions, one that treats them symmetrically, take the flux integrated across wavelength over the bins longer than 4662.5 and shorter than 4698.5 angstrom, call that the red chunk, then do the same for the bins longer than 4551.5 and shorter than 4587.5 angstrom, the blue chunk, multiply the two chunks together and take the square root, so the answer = 699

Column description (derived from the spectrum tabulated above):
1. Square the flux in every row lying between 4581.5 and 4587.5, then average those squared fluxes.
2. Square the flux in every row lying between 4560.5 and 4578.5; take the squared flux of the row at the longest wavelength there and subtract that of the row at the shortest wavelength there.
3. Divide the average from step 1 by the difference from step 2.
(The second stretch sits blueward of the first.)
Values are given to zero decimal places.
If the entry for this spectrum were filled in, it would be -18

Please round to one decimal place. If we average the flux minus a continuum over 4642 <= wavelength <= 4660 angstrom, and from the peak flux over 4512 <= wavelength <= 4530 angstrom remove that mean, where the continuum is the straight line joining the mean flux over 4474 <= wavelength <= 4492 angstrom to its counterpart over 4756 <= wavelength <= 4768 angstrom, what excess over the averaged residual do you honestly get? 19.5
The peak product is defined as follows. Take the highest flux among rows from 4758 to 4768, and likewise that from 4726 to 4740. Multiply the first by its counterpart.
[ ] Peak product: 410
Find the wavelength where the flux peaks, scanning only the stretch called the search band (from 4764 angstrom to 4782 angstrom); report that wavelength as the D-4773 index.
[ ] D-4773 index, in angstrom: 4775.0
